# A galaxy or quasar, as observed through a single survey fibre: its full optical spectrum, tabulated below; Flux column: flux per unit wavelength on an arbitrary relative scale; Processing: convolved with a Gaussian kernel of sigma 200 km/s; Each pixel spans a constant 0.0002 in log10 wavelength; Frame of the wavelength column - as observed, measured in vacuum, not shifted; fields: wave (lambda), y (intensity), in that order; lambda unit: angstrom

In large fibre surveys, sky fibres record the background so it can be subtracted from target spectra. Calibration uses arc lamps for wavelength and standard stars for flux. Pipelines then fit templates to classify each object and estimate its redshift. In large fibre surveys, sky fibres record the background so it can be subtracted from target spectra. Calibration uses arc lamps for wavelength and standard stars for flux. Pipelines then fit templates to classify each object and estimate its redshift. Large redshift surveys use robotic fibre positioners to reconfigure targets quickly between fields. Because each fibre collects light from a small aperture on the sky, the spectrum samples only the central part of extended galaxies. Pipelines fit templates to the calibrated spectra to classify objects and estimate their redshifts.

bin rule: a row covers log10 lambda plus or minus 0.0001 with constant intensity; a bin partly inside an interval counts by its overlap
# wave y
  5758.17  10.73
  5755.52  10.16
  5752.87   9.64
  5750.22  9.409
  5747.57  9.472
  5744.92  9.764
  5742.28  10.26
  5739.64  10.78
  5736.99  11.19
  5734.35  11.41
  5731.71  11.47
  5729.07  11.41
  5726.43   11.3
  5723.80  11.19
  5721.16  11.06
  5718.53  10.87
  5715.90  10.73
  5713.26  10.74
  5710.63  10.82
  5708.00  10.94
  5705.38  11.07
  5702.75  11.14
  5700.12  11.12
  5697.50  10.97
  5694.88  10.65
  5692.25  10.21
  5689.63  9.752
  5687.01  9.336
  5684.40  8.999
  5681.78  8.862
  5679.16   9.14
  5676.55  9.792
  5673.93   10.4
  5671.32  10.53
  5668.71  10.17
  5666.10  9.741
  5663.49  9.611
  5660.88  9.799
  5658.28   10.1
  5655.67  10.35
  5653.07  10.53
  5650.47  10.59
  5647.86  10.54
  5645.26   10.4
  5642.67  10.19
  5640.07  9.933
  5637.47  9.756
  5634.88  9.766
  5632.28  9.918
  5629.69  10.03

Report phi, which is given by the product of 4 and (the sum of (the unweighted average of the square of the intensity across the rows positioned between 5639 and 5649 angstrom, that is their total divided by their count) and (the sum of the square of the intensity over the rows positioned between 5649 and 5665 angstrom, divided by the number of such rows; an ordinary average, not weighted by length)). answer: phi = 835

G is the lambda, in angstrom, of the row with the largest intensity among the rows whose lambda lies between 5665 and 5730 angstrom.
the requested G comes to 5729.07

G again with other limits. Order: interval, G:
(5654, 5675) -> 5671.32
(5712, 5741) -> 5731.71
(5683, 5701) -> 5700.12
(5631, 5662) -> 5650.47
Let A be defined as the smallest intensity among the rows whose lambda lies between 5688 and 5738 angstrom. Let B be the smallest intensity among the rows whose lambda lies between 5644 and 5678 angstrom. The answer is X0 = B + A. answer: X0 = 19.4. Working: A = 9.752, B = 9.611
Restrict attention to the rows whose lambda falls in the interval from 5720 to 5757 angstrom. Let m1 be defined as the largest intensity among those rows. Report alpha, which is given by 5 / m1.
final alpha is 0.436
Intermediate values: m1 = 11.47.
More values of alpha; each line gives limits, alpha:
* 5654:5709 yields 0.449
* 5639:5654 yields 0.472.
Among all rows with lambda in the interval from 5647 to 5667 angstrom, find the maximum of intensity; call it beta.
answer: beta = 10.59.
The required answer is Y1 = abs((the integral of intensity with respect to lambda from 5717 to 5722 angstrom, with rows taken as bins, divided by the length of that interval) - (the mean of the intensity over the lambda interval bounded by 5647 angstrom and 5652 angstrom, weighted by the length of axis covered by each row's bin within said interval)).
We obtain 0.4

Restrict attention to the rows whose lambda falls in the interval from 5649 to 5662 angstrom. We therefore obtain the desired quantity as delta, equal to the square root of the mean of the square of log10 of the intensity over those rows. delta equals 1.01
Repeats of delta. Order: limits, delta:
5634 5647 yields 1.00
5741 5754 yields 0.99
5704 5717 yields 1.04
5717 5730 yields 1.05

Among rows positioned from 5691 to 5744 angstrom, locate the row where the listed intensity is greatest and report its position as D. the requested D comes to 5731.71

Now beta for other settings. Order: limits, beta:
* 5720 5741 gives 11.47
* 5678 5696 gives 10.65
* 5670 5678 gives 10.53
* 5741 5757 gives 10.26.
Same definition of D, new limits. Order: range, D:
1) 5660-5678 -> 5671.32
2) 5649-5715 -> 5702.75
